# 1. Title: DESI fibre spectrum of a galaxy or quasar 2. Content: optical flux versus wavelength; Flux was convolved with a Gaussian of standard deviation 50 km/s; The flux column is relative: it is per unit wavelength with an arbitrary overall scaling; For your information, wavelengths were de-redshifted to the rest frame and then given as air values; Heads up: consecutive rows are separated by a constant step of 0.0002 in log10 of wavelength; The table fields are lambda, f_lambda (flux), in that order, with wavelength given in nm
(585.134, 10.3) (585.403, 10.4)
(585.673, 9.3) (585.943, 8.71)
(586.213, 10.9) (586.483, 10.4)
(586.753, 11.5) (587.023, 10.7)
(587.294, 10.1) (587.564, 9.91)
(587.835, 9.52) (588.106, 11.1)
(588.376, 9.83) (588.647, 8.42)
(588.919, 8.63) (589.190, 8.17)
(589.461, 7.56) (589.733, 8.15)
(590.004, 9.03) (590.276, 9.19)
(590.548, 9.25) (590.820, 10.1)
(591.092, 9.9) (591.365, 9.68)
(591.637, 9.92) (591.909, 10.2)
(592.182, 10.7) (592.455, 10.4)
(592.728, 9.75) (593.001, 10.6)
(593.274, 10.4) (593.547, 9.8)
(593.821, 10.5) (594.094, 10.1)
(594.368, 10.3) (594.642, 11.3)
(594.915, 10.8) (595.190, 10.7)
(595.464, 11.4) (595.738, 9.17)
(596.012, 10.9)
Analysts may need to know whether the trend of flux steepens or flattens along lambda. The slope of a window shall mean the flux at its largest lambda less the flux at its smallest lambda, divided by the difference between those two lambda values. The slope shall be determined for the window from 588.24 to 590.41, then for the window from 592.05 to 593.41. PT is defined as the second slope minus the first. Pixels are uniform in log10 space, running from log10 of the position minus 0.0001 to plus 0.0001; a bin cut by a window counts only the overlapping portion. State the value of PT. 0.1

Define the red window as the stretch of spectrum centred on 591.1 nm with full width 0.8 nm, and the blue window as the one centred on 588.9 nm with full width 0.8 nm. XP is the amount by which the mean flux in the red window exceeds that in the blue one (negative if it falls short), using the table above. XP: 1.5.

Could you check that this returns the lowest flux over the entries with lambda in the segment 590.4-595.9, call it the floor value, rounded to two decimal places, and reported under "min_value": 9.17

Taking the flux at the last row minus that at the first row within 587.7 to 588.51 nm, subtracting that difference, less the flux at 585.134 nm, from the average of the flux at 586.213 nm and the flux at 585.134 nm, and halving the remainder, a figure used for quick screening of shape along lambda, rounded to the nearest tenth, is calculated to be 10.3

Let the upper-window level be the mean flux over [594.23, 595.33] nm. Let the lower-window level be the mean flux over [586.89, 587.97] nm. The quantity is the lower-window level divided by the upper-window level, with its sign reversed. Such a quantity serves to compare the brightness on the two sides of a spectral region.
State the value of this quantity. -0.93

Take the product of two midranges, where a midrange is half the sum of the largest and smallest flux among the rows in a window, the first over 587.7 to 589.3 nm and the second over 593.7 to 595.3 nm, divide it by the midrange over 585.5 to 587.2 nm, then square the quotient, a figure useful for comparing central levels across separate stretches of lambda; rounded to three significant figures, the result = 104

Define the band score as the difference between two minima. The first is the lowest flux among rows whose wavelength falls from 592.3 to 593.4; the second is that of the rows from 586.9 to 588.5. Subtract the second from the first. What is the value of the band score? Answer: 0.23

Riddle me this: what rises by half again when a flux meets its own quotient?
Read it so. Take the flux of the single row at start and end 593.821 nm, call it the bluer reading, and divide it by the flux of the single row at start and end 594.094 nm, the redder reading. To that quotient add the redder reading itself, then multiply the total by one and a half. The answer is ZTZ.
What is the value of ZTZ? 16.7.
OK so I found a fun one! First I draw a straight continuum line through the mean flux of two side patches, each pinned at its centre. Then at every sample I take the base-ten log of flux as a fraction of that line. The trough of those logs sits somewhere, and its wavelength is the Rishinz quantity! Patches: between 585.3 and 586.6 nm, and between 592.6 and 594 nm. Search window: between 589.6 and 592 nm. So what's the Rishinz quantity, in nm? 589.733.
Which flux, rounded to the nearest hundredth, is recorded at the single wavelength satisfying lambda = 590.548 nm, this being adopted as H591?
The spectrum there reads 9.25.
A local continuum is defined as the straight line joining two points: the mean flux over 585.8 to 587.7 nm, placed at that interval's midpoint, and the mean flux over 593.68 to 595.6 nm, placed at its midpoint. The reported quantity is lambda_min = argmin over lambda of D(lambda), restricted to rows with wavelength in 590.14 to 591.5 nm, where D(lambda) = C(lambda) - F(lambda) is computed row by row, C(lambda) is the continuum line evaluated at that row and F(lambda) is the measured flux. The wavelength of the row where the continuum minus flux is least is 590.820 nm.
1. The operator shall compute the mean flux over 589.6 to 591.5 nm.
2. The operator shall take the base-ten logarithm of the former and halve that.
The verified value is 0.485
